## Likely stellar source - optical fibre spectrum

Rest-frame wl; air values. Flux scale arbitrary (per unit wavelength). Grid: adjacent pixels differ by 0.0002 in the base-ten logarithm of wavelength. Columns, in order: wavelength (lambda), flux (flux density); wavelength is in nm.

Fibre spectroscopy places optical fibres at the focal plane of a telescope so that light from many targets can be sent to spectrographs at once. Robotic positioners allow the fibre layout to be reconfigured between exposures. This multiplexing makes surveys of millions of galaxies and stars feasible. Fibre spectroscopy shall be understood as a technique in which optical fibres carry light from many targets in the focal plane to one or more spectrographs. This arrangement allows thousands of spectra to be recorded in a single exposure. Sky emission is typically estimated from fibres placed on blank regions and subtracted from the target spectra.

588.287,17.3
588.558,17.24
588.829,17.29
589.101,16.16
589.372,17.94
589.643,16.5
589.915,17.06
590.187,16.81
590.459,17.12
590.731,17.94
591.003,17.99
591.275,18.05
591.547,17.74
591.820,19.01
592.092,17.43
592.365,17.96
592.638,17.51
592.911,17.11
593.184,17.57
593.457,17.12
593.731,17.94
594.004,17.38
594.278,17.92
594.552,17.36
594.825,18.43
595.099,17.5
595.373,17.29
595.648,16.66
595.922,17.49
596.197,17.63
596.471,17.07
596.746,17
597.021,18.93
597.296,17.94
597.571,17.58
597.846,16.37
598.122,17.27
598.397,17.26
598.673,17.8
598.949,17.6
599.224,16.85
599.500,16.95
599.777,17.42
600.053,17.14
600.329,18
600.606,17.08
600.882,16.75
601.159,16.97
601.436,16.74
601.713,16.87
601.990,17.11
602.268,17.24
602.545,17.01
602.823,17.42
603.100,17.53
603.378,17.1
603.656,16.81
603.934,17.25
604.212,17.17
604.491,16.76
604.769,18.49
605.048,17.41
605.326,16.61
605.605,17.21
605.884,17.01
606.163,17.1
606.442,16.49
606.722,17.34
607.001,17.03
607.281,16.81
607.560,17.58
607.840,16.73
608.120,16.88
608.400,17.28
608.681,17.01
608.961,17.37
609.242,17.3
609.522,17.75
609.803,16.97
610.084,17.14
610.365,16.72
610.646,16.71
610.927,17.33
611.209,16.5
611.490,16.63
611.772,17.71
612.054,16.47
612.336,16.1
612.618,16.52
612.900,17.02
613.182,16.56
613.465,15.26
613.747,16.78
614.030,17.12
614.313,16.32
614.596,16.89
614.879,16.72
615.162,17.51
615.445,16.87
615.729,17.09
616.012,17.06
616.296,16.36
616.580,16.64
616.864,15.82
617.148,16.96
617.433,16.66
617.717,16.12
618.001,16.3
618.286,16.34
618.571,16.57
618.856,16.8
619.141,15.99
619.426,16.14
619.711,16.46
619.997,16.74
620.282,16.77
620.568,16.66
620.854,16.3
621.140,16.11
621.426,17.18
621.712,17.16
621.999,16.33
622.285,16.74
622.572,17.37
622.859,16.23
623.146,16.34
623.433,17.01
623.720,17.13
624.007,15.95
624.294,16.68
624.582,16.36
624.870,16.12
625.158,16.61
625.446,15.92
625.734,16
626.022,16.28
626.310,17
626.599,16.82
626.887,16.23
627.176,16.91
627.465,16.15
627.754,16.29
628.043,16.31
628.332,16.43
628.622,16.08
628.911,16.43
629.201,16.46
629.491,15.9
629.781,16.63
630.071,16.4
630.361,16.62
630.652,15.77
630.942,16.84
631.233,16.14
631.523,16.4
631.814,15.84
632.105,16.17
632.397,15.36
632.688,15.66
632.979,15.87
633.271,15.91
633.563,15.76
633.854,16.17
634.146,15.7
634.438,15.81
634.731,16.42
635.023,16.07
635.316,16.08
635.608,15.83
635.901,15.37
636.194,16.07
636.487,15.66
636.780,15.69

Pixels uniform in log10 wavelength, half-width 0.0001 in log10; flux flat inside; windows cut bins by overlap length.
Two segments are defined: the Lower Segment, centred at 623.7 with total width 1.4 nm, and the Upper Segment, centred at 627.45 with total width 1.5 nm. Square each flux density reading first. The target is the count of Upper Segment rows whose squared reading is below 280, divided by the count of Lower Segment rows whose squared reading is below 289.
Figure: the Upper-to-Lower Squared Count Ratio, 1.3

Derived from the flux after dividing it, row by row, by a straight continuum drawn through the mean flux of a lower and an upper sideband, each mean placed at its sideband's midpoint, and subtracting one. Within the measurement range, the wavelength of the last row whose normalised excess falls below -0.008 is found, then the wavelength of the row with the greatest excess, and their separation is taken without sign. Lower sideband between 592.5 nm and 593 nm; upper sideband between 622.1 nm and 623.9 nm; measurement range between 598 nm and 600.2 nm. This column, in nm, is 0.83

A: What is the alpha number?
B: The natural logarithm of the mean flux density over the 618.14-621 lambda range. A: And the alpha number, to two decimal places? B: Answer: 2.80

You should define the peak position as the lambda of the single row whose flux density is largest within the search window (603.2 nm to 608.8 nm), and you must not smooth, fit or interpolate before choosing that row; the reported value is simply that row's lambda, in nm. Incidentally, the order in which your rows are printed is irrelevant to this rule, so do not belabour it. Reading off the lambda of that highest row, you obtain 604.769 nm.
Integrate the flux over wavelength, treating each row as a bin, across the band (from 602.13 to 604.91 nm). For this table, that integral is 48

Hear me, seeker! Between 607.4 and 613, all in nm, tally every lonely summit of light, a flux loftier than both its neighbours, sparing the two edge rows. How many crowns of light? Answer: 6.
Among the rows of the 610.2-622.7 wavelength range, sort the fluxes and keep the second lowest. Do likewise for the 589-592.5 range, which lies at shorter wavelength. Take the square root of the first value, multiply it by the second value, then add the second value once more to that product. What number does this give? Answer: 82.1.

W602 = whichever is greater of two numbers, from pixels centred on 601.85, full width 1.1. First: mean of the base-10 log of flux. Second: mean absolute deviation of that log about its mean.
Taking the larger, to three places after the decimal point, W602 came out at 1.230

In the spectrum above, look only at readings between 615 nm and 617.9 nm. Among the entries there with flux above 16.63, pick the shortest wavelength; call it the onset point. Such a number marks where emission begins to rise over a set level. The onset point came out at 615.162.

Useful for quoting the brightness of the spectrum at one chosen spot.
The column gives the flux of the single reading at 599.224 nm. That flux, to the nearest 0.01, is 16.85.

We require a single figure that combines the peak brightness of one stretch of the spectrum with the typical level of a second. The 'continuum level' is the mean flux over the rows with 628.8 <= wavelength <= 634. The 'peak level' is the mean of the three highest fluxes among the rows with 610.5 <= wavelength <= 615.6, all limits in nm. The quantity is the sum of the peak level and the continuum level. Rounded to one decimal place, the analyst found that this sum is 33.6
